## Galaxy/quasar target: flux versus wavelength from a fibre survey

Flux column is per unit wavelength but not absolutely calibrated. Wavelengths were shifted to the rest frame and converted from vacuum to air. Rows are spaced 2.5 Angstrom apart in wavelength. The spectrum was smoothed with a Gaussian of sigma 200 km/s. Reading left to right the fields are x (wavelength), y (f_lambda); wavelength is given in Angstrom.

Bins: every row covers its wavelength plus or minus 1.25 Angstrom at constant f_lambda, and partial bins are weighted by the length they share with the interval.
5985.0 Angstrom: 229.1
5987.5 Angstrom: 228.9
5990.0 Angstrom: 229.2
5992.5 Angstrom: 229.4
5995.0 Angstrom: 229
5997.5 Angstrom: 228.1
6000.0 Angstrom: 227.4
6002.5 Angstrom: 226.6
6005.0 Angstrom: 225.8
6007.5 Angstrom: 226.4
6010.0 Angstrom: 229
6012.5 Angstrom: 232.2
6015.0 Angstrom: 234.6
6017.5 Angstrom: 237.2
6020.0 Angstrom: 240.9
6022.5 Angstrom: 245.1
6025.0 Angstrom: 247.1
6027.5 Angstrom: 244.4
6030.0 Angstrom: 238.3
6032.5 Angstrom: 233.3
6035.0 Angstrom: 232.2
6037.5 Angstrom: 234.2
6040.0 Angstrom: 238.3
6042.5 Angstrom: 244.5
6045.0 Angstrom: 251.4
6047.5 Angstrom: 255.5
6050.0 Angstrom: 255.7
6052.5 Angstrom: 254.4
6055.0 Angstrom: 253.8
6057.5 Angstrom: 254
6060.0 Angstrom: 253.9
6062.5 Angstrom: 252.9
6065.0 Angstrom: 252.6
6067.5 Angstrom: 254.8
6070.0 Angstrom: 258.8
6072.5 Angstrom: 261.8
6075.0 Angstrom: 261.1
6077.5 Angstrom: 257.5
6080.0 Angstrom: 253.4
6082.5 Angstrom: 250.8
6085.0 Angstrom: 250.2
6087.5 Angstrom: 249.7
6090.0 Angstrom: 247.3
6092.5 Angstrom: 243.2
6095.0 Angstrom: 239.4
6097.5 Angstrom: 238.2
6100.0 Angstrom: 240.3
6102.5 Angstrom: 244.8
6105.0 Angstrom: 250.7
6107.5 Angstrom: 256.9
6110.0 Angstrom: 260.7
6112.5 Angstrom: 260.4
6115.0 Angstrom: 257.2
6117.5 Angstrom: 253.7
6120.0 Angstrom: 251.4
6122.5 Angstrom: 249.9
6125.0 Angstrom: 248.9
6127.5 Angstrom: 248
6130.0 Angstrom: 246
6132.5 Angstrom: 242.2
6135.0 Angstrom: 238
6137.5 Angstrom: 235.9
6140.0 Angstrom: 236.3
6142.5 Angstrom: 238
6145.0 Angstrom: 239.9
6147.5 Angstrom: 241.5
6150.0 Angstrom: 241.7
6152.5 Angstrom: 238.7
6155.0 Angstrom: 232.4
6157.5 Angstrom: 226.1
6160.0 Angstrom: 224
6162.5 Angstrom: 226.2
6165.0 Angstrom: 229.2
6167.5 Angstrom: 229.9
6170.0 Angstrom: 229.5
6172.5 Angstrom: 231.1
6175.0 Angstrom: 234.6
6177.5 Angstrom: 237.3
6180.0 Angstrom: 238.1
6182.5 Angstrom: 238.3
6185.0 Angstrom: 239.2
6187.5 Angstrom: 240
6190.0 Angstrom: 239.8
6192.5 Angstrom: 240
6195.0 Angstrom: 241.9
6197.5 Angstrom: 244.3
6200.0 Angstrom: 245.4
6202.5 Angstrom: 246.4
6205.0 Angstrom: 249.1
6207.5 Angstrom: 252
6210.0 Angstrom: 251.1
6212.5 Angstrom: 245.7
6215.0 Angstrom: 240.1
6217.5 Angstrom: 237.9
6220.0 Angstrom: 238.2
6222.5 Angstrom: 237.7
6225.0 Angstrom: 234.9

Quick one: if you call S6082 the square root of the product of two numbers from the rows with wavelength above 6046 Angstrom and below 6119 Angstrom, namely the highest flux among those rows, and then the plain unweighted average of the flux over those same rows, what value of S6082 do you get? 257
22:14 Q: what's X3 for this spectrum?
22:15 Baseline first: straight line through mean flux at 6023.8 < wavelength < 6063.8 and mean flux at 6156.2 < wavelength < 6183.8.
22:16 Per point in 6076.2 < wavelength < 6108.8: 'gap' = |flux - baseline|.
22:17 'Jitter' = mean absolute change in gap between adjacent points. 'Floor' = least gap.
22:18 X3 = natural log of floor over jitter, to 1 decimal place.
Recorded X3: -1.6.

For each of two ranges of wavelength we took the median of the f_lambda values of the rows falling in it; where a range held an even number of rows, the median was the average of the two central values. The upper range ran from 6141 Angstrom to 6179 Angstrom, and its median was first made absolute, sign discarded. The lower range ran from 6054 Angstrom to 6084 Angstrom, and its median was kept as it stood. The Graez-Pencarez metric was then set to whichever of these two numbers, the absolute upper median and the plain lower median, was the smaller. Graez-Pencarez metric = 232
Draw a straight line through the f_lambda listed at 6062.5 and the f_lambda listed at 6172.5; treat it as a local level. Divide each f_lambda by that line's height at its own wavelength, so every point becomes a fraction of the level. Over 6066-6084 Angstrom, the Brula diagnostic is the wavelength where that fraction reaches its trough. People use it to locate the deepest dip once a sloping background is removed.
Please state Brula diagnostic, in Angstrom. 6082.5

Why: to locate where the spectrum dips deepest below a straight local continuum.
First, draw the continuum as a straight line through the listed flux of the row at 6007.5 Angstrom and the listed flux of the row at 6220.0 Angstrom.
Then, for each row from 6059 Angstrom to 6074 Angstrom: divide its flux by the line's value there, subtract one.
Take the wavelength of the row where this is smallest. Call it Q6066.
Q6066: 6065.0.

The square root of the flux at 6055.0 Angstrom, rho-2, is 15.9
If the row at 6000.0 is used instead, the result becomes 15.1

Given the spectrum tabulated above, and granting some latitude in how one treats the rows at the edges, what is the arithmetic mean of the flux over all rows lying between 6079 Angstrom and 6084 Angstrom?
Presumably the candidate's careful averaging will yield 252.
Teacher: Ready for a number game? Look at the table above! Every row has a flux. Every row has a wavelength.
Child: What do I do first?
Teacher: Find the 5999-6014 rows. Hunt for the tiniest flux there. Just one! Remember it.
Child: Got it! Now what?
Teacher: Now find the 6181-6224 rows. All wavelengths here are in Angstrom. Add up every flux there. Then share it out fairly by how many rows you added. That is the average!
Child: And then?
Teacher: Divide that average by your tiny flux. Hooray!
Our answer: 1.075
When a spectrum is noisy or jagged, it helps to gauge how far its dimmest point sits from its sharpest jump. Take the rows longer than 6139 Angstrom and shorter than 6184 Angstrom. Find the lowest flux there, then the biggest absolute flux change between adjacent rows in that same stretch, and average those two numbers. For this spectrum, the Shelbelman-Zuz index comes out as 115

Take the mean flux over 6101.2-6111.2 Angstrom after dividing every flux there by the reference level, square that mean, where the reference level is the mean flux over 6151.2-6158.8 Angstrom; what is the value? 1.19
